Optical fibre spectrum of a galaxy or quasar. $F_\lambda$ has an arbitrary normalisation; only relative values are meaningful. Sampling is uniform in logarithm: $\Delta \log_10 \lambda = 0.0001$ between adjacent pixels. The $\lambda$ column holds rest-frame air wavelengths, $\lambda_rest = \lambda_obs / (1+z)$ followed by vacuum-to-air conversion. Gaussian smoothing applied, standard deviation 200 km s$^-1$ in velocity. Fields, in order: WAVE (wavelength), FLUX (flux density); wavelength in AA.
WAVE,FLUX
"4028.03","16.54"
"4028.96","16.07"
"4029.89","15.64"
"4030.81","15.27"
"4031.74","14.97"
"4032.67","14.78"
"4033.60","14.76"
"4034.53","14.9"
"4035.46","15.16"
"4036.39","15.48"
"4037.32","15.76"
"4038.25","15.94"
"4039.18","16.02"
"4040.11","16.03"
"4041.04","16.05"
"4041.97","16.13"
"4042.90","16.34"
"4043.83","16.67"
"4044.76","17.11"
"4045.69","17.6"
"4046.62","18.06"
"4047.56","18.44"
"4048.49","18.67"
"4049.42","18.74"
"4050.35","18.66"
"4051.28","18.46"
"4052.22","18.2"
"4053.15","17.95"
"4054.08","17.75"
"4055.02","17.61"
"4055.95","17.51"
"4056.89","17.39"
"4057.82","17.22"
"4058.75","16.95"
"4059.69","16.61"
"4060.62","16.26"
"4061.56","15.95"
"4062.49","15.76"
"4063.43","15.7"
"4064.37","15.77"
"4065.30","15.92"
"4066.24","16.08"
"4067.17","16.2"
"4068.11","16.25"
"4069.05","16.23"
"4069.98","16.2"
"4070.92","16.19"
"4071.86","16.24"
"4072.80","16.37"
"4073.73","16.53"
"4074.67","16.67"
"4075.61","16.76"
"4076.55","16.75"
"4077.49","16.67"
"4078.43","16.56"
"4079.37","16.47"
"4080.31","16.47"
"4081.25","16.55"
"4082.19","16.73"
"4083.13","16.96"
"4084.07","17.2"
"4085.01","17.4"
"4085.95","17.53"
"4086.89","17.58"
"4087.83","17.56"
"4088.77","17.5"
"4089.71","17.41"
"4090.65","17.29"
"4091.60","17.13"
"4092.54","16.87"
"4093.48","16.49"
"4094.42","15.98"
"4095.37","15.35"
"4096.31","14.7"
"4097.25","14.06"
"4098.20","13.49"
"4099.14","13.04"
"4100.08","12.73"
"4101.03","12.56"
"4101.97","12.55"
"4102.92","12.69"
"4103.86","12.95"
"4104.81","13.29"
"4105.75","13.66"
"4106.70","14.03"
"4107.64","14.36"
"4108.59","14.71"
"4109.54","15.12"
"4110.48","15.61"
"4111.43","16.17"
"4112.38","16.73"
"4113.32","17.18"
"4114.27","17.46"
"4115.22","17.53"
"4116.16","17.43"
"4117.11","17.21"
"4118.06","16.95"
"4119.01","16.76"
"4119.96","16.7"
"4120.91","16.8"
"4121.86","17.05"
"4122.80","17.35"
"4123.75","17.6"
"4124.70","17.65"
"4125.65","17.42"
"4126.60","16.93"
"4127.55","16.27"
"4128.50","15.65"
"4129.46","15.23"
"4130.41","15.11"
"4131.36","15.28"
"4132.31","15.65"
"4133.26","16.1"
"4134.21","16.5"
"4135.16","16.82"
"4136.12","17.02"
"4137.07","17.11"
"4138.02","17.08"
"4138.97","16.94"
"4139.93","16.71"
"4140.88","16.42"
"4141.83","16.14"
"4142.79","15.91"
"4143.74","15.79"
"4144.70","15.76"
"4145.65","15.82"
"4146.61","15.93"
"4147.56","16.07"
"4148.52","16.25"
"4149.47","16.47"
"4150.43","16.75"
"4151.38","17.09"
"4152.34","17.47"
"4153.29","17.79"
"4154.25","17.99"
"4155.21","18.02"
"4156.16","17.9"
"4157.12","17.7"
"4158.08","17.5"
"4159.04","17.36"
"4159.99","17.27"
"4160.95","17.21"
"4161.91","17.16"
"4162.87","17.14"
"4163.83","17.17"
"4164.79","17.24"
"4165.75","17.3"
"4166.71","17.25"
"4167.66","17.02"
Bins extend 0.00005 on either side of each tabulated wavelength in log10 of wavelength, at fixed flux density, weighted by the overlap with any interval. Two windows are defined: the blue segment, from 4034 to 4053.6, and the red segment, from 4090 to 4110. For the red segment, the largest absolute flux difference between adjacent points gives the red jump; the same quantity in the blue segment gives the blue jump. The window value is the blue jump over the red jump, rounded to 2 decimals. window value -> 0.75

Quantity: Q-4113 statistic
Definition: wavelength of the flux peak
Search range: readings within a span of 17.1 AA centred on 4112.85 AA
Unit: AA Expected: 4115.22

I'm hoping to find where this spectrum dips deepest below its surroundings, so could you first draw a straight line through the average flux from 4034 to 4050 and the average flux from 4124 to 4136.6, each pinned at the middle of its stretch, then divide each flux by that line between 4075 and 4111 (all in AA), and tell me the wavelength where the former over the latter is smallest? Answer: 4101.97 AA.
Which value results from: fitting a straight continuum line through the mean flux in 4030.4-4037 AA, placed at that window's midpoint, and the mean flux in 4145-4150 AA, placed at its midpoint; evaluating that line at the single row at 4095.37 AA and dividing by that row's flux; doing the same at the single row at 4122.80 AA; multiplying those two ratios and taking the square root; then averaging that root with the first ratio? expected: 0.99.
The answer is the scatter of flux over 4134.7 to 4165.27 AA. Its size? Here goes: 0.7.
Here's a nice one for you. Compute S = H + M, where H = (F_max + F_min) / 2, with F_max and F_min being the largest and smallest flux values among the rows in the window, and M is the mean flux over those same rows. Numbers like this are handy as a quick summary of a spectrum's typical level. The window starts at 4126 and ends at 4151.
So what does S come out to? 32.3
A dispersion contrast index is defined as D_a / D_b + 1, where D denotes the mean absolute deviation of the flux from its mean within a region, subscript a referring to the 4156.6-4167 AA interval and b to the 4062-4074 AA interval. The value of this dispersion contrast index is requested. 1.59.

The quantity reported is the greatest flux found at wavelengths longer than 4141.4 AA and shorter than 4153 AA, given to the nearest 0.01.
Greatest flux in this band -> 17.47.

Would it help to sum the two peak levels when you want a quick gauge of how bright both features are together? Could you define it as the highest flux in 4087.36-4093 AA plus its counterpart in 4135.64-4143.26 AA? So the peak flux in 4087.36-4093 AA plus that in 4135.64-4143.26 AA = 34.7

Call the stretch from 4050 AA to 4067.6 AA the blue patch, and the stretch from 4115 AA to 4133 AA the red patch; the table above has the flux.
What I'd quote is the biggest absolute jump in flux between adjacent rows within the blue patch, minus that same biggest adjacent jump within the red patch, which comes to -0.3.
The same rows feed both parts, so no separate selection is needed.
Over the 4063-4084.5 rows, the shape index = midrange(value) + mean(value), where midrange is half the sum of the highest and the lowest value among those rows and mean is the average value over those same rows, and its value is 32.9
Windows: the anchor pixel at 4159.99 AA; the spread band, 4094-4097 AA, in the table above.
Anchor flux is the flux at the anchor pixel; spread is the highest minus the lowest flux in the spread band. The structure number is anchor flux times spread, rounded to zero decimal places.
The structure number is 22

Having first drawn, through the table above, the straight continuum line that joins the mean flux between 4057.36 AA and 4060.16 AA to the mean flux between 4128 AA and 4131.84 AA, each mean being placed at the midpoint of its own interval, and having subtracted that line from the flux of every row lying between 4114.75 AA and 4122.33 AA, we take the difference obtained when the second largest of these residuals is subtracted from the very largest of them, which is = 0.08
